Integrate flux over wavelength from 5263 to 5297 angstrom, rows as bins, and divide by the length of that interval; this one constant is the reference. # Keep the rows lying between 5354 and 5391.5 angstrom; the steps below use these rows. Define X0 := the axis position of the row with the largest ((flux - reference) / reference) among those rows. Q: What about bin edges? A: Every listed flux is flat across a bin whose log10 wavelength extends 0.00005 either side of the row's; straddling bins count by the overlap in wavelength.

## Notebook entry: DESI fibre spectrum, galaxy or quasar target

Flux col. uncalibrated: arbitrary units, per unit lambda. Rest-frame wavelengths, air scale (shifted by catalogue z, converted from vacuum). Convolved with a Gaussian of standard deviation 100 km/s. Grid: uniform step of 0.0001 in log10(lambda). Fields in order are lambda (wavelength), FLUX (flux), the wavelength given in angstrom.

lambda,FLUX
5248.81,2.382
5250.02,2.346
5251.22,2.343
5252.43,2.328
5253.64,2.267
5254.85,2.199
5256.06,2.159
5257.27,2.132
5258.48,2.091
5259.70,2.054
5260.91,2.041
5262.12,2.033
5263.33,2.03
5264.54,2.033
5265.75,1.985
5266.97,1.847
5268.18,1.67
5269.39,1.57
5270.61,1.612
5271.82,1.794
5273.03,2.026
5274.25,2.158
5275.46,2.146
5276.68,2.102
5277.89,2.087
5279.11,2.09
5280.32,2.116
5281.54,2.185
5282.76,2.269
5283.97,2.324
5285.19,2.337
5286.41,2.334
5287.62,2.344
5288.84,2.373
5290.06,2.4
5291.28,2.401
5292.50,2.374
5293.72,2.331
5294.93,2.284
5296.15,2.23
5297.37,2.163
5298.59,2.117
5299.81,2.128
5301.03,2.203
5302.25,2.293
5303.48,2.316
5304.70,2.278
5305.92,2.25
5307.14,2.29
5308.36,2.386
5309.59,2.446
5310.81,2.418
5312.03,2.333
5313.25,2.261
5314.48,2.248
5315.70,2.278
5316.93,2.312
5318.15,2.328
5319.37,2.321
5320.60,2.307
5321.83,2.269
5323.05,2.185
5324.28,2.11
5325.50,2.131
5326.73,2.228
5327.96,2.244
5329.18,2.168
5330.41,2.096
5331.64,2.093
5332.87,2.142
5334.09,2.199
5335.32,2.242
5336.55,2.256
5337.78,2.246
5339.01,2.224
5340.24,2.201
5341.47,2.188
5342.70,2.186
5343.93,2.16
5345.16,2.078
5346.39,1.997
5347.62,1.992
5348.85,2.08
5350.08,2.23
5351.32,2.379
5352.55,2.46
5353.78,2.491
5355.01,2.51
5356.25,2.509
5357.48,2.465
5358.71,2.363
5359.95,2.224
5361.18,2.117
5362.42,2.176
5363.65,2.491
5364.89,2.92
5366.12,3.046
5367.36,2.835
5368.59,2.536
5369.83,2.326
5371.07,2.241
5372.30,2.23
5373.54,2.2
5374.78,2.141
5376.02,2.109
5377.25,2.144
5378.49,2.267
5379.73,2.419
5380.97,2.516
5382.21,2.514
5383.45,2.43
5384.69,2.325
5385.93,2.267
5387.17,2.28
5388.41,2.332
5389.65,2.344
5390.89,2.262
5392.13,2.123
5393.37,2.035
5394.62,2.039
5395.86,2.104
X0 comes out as 5366.12 angstrom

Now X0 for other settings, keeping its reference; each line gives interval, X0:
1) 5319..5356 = 5355.01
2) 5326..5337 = 5336.55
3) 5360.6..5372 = 5366.12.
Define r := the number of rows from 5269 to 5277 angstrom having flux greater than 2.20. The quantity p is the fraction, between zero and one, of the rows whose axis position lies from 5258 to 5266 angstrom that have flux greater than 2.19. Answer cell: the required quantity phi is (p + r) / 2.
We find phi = 0.0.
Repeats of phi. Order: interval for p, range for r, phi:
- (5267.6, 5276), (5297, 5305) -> 2.0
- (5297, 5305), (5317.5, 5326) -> 2.3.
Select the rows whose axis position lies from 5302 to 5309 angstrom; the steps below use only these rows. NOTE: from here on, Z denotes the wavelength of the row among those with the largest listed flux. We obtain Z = 5308.36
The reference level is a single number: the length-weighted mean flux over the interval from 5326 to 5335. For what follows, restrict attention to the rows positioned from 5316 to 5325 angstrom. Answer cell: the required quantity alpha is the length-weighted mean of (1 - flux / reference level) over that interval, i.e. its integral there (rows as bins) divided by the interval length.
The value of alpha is -0.04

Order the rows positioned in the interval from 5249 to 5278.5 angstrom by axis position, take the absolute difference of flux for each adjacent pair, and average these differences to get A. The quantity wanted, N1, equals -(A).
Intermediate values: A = 0.06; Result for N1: -0.06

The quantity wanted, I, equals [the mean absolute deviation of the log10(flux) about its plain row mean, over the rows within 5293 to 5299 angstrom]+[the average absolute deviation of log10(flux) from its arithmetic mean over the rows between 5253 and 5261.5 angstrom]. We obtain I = 0.026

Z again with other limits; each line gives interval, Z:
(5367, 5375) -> 5367.36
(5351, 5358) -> 5355.01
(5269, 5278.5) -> 5274.25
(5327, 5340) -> 5336.55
